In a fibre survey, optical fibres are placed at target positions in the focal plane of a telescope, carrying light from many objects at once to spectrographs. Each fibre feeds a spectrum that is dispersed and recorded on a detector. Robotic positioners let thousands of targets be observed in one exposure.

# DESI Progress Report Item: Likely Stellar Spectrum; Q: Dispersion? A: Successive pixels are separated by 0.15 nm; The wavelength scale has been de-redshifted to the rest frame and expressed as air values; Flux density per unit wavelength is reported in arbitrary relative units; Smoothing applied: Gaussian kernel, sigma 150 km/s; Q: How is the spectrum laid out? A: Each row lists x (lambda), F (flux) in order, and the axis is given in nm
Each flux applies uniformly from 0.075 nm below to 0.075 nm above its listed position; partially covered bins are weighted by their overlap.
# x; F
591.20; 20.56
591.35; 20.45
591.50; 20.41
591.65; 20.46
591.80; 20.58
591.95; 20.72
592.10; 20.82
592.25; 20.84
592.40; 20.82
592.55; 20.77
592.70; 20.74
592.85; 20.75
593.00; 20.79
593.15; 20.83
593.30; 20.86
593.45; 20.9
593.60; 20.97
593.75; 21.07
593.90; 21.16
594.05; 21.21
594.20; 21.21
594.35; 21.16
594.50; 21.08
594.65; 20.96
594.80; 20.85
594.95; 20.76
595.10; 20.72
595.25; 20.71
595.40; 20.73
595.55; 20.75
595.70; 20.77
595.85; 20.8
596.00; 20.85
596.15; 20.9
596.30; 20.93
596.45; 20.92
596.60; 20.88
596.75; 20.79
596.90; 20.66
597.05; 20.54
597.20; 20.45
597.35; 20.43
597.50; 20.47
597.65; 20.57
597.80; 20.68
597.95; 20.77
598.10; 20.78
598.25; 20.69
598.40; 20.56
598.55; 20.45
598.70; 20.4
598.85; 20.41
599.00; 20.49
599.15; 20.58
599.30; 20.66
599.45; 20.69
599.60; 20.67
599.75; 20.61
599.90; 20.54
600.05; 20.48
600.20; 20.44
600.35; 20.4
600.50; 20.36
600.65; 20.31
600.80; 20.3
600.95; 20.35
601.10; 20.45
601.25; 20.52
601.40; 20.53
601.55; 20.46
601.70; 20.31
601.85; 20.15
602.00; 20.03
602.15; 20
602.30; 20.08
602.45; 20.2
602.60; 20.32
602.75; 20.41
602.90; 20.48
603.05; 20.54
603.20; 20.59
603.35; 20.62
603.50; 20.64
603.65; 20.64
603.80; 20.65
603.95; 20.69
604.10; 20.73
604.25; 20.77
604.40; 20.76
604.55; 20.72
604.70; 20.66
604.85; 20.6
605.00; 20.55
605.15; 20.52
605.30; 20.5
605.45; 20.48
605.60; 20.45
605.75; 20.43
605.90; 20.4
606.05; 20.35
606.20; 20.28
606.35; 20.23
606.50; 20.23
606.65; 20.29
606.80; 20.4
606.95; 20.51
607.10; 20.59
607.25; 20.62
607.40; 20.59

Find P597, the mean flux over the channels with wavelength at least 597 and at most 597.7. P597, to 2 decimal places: 20.49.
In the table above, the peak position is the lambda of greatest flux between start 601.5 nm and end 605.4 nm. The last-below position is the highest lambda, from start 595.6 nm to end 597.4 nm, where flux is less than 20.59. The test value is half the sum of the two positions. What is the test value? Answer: 600.80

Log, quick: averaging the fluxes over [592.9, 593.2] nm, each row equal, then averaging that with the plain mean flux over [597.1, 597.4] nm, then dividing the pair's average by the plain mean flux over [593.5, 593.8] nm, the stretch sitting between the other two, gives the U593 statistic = 0.98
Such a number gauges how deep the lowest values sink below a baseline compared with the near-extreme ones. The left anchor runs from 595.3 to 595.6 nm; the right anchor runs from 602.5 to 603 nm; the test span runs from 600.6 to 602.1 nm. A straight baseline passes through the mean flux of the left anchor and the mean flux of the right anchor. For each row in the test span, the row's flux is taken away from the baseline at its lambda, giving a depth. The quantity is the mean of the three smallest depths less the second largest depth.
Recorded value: -0.333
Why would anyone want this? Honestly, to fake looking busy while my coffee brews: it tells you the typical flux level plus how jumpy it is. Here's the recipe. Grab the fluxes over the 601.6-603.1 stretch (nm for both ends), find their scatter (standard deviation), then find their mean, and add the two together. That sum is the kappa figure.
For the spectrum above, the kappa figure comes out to 20.4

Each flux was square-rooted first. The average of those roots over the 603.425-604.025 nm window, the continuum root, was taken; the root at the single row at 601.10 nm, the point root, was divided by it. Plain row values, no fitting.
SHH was 1.00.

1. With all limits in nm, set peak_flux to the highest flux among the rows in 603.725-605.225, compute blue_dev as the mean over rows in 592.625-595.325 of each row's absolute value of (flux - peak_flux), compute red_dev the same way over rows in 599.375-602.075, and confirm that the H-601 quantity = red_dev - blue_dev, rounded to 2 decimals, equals 0.17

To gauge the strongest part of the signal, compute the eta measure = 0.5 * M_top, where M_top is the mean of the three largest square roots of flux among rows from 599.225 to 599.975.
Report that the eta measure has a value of 2.273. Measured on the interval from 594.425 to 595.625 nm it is 2.289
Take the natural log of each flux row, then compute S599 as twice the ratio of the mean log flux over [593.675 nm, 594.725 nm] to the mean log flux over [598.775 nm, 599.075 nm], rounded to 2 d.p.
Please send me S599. 2.02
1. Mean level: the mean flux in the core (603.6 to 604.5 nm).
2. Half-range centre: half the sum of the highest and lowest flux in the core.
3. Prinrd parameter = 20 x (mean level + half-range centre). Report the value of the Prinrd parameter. 828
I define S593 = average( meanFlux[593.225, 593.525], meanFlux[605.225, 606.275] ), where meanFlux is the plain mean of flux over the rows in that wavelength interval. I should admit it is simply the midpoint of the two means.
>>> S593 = 20.6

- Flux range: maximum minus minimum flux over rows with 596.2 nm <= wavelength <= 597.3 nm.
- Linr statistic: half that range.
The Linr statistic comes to 0.240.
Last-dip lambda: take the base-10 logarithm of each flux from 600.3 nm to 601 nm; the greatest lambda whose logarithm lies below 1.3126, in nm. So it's 600.95 nm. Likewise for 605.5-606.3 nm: 606.20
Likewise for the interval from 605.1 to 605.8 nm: 605.75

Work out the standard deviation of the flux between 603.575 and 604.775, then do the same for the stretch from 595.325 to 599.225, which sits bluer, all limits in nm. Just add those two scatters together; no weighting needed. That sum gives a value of 0.22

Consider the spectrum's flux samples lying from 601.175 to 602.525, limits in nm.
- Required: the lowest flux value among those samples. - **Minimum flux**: 20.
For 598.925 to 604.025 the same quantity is 20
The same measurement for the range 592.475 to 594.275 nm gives 20.74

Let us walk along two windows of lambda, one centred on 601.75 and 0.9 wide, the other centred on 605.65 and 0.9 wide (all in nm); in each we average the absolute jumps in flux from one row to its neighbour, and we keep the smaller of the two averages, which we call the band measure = 0.03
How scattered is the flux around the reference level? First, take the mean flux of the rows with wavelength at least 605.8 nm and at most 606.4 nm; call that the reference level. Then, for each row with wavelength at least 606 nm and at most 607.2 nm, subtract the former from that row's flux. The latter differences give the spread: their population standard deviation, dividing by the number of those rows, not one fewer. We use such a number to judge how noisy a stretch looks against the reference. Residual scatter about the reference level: 0.124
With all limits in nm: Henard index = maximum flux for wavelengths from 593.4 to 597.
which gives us 21.21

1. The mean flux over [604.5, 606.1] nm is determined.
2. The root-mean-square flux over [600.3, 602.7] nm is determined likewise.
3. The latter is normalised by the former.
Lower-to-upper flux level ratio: 0.99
